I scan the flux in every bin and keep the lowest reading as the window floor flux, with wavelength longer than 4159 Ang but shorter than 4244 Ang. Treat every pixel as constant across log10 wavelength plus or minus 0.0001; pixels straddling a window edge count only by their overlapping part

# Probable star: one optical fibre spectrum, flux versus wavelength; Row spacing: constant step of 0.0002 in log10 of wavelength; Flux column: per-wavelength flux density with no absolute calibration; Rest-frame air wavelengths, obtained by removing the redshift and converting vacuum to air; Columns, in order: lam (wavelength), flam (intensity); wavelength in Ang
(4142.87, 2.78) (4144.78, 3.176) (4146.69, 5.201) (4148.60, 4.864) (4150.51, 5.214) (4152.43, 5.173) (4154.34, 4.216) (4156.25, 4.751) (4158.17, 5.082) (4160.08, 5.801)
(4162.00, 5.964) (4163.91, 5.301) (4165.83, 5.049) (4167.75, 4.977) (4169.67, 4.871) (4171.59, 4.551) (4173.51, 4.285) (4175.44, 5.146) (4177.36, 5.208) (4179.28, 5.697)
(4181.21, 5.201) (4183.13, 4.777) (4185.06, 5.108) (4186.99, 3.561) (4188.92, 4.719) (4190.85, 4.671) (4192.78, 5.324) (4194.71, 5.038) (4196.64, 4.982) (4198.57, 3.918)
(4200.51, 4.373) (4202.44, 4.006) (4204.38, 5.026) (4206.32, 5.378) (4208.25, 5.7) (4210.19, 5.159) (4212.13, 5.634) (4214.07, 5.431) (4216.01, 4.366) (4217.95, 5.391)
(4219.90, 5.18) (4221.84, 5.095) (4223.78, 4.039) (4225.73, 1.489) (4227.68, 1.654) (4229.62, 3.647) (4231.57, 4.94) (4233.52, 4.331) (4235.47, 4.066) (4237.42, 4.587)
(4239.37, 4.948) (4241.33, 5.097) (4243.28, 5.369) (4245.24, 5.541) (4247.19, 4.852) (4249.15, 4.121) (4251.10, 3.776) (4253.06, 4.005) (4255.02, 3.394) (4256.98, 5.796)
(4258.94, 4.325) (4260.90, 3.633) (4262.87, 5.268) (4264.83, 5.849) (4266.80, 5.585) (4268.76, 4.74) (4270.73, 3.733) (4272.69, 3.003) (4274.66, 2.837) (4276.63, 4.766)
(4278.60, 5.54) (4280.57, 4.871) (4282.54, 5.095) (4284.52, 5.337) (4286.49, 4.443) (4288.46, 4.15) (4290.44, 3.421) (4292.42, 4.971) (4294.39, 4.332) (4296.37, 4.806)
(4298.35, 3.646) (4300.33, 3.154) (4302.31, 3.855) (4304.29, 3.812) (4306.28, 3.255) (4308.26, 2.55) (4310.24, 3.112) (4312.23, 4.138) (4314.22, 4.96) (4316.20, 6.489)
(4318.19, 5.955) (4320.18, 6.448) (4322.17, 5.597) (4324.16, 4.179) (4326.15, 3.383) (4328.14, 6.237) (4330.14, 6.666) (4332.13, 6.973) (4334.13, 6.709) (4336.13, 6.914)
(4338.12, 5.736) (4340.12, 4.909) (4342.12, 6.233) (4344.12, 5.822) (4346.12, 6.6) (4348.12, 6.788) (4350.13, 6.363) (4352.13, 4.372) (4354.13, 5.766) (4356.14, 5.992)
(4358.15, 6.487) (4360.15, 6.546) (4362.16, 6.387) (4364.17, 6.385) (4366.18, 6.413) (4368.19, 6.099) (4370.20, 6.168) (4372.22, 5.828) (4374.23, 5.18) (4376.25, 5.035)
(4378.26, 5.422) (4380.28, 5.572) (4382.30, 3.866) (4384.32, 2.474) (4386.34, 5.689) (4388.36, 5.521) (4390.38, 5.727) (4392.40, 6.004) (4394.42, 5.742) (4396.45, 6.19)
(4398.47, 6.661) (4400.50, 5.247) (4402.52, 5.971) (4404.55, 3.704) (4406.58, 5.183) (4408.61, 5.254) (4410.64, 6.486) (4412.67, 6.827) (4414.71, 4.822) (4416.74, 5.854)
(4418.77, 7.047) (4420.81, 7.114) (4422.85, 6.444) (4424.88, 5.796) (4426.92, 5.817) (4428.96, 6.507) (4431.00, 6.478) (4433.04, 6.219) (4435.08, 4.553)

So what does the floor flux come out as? 1.489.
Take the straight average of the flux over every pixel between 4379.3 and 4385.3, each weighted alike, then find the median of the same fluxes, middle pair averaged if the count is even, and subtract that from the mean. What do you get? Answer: 0.10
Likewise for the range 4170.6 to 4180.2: -0.17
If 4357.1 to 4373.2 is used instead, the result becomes -0.10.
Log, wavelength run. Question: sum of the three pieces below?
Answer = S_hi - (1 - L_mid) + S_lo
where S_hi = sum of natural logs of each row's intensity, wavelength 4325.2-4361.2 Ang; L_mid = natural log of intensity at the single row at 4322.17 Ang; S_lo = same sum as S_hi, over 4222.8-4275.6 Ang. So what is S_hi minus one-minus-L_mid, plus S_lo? 71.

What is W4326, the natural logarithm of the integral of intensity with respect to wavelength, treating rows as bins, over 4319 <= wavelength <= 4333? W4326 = 4.37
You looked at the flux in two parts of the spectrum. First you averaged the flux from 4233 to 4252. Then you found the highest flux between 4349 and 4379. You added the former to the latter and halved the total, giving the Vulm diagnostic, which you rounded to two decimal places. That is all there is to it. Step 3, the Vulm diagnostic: 5.61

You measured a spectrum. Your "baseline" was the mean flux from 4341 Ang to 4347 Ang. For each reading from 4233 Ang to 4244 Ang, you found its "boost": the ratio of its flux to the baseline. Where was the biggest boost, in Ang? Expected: 4243.28 Ang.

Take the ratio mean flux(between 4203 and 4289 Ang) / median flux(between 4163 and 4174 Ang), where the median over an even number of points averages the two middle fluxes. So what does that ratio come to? 0.93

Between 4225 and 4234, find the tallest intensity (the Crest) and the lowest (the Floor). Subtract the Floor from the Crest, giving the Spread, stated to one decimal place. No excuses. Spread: 3.5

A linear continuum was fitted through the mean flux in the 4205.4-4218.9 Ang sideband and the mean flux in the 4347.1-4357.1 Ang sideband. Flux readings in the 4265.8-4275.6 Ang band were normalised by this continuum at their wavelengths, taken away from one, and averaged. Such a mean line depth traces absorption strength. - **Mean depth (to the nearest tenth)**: 0.3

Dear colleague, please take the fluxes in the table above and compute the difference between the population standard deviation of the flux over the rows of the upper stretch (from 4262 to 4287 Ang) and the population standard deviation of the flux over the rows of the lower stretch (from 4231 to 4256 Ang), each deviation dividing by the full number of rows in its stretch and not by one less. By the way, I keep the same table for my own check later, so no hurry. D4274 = 0.3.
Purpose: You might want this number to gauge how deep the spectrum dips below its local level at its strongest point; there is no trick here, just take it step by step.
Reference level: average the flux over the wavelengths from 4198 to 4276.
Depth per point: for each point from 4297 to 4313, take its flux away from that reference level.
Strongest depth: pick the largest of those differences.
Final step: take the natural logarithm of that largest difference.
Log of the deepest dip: 0.66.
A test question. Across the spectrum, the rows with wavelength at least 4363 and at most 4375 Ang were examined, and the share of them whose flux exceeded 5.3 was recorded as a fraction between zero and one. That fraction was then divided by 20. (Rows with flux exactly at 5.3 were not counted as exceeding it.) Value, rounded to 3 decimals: 0.042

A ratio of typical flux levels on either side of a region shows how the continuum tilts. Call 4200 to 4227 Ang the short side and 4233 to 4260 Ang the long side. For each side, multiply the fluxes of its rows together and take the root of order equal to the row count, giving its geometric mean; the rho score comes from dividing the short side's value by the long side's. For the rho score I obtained 1.00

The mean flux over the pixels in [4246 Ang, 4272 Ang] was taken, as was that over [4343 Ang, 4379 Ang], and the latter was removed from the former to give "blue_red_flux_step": -1.4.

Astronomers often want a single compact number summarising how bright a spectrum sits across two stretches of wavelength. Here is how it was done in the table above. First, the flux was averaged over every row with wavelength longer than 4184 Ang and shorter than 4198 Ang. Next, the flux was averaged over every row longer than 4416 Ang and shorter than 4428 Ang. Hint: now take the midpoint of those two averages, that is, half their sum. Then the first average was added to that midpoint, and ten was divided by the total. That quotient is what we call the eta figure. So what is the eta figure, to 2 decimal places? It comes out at 0.97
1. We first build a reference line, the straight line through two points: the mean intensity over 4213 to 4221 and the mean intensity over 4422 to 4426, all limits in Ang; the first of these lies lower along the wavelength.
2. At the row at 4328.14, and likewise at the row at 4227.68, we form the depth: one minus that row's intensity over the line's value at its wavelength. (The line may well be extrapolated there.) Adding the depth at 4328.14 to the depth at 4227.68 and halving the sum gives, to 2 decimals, 0.29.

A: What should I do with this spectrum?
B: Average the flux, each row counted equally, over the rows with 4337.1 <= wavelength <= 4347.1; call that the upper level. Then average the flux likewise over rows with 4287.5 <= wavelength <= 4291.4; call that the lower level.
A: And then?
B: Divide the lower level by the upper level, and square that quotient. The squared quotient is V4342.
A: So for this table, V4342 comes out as 0.4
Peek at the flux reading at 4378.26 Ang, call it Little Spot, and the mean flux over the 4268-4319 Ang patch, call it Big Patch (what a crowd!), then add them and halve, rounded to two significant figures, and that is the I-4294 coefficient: 4.8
